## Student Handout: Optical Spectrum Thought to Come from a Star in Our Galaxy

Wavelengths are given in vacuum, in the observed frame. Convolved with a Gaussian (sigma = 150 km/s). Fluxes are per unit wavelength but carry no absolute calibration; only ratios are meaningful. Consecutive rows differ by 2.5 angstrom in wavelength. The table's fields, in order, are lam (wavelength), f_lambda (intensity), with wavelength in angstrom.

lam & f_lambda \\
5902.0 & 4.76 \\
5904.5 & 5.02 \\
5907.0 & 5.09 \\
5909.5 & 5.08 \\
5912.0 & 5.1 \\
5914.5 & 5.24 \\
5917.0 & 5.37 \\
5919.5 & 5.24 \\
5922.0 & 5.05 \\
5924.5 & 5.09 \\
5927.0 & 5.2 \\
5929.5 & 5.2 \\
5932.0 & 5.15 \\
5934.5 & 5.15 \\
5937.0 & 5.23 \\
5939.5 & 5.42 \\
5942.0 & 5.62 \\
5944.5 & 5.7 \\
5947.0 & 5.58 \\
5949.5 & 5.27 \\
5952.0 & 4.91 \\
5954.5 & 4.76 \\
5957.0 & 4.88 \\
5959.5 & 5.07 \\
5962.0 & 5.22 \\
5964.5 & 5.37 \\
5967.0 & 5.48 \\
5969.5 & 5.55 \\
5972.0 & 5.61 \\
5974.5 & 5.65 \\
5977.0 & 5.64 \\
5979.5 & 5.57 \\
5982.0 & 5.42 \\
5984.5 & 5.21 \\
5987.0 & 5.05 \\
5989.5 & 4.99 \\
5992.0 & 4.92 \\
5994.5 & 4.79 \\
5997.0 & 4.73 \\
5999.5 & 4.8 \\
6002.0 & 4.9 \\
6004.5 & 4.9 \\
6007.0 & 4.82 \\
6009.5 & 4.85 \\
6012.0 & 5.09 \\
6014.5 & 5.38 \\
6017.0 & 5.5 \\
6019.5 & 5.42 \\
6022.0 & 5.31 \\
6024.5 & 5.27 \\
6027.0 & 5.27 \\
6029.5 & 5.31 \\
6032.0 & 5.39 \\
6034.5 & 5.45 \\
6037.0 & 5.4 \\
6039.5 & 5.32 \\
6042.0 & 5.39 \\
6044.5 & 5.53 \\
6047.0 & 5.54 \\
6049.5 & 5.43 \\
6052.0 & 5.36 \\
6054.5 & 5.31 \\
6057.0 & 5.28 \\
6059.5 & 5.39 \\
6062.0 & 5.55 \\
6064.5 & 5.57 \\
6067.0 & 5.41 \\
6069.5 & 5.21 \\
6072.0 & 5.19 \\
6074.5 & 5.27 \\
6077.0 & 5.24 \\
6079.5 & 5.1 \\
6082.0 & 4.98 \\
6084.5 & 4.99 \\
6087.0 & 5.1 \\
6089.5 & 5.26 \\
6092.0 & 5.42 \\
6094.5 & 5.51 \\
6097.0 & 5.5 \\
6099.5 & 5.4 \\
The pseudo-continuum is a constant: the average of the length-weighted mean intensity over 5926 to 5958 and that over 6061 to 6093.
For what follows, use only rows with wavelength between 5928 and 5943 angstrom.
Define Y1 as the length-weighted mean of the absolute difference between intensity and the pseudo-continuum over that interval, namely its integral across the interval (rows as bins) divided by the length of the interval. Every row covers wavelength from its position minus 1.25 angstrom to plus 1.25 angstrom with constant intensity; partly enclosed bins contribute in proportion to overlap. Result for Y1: 0.13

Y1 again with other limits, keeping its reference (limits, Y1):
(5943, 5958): 0.33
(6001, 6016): 0.30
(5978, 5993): 0.22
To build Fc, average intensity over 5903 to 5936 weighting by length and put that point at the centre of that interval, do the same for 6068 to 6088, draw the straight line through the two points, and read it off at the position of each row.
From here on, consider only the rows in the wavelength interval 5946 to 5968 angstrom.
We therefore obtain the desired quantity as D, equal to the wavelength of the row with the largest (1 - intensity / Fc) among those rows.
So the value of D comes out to 5954.5 angstrom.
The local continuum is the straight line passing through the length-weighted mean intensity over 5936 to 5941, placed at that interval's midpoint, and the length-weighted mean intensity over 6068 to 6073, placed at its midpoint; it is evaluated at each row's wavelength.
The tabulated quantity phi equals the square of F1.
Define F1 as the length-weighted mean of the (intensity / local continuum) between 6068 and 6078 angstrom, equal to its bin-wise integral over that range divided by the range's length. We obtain 1.01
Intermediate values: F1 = 1.00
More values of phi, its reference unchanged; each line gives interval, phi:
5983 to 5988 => 0.94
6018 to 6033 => 1.03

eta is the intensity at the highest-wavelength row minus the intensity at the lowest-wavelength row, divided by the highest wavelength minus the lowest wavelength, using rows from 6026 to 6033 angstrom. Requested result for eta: 0.024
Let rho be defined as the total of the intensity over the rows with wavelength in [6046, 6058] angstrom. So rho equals 26.9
